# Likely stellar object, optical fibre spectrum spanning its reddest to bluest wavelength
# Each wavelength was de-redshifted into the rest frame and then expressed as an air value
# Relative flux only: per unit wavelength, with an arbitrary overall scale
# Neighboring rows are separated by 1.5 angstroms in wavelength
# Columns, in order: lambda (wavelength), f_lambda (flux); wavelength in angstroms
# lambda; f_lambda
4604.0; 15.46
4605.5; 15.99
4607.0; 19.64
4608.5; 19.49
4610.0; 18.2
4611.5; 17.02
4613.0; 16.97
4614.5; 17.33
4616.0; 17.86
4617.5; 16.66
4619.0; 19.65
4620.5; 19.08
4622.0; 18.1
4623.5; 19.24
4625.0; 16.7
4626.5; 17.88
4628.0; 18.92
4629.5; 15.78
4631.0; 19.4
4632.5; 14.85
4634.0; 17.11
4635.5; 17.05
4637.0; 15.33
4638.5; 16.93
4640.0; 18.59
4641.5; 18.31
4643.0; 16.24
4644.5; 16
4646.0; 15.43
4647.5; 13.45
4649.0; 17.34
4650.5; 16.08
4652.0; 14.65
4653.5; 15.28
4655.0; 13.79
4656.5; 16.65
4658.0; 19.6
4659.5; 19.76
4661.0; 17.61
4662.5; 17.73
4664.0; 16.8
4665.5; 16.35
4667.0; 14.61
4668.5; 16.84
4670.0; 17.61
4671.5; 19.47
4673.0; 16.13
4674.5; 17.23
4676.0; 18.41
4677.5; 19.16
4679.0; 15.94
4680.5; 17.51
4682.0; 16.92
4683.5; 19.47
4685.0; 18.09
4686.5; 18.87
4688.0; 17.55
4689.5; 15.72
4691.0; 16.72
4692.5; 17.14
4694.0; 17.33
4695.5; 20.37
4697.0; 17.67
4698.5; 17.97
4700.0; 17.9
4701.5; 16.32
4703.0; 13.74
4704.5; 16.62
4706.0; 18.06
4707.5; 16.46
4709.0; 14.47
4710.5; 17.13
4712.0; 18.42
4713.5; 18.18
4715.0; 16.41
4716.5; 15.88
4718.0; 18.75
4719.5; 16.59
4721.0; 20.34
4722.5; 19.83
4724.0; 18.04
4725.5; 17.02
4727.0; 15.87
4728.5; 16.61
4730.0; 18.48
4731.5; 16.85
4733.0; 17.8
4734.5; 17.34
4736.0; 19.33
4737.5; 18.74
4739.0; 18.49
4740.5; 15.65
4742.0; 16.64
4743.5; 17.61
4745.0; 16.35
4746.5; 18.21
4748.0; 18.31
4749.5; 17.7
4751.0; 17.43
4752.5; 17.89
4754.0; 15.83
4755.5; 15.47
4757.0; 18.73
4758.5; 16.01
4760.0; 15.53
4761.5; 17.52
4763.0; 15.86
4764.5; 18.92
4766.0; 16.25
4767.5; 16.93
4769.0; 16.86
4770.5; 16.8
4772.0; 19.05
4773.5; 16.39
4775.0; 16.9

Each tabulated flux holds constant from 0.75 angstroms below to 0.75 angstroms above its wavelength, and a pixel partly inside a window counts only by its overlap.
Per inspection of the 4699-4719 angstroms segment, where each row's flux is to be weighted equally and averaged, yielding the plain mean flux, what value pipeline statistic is 16.8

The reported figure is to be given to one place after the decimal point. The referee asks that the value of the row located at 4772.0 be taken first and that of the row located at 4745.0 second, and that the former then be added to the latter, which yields 35.4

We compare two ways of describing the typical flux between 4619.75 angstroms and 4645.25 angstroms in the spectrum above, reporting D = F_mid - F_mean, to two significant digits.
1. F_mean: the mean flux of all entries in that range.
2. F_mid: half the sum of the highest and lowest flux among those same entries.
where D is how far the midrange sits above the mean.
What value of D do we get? -0.26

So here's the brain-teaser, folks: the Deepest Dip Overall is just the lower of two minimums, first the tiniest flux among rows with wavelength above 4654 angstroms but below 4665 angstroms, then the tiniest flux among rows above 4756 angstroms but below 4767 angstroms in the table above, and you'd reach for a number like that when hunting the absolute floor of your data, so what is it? 13.8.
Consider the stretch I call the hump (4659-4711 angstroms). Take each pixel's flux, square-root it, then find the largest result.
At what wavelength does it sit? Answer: 4695.5 angstroms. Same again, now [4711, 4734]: 4721.0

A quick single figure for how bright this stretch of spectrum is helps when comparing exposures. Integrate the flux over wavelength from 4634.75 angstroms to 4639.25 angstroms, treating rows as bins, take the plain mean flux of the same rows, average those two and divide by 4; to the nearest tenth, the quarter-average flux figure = 11.3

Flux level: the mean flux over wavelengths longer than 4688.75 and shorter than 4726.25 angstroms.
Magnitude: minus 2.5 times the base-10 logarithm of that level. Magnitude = -3.10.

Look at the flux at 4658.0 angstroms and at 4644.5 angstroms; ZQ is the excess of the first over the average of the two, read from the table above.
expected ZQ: 1.8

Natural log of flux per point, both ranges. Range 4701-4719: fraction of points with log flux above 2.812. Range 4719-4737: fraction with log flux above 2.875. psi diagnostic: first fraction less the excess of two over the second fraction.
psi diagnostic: -1.08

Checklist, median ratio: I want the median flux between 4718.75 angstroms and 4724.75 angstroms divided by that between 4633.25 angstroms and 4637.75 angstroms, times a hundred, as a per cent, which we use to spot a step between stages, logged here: 111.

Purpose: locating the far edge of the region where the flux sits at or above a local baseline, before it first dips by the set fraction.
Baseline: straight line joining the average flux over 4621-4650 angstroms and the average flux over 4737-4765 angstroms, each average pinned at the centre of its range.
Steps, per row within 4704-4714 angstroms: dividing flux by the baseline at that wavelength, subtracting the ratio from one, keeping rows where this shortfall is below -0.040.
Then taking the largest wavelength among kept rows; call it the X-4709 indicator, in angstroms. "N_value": 4713.5 angstroms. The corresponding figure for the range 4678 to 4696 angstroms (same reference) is 4695.5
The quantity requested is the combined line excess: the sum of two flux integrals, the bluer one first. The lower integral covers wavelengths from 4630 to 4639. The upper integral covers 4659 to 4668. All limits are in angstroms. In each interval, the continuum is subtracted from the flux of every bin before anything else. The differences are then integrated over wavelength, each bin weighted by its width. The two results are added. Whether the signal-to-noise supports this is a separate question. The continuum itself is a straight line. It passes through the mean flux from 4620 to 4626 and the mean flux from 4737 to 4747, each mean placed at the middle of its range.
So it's -20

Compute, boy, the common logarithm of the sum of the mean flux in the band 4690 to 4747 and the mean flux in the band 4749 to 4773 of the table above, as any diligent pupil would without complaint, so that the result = 1.54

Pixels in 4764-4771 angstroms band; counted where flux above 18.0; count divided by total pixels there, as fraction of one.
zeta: 0.20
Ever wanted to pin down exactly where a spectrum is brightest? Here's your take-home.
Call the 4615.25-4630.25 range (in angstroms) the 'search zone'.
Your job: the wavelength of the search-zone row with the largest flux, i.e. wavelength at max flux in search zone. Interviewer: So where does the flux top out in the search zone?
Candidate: 4619.0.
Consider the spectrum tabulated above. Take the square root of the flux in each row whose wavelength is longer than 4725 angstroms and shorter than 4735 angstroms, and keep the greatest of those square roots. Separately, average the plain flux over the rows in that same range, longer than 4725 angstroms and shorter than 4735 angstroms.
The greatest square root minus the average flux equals -12.84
